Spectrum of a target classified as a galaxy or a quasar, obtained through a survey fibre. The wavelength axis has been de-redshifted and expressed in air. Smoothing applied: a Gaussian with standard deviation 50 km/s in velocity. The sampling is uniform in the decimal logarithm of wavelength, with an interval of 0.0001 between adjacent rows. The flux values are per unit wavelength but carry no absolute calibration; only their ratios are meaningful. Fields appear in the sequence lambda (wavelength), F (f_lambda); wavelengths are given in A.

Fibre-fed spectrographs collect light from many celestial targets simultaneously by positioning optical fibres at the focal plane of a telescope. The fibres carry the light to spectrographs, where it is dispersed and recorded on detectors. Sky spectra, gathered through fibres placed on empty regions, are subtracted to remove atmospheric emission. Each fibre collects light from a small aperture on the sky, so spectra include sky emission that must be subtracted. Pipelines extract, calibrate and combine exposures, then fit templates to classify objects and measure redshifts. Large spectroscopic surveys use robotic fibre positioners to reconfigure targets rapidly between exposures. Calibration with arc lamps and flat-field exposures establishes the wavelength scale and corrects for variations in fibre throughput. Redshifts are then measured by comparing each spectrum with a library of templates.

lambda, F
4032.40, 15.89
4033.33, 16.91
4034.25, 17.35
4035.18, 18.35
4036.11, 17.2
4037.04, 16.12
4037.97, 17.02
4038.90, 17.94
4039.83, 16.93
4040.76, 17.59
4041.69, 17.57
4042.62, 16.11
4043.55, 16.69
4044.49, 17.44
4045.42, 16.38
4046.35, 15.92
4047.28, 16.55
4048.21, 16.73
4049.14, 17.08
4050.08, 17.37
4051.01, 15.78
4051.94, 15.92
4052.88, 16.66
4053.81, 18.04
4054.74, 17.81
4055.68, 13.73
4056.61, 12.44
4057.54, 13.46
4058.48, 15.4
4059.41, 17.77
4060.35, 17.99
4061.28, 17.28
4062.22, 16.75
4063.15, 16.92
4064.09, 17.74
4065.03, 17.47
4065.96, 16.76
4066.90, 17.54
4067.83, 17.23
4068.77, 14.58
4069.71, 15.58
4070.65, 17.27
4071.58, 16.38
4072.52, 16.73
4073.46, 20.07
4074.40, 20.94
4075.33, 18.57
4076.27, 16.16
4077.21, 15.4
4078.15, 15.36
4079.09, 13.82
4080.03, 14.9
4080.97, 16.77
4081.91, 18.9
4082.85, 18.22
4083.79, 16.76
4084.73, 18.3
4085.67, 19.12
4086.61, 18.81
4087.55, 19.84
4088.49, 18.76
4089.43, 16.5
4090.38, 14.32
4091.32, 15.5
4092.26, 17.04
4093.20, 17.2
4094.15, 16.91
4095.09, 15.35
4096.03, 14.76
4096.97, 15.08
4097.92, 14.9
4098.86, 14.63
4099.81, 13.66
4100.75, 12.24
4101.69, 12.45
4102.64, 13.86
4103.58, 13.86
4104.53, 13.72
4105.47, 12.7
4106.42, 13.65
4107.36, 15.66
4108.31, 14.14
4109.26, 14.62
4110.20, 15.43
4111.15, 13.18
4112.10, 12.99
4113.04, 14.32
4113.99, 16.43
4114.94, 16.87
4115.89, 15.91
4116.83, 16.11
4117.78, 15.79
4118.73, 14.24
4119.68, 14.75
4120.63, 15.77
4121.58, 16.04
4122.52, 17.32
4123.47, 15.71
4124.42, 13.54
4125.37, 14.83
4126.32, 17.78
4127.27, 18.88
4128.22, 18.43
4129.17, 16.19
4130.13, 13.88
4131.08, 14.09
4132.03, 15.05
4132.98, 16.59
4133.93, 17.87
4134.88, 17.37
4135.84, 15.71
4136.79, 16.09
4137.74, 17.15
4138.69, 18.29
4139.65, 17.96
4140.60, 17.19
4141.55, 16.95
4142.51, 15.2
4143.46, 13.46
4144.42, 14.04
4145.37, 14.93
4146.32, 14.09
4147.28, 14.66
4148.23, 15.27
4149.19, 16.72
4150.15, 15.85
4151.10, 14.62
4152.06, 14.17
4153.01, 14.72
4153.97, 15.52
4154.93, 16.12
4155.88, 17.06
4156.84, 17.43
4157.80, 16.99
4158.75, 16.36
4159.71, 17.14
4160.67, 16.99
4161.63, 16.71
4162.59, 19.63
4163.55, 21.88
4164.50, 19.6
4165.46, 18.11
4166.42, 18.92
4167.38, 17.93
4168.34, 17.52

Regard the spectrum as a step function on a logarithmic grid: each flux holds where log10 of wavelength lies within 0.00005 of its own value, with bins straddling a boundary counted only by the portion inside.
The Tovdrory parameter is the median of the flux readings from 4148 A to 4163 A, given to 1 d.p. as 16.5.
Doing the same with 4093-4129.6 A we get 14.9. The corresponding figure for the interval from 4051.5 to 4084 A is 16.8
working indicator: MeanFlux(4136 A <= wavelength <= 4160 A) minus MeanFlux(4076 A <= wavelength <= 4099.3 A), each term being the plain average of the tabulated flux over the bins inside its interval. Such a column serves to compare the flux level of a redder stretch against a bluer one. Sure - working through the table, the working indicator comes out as -0.6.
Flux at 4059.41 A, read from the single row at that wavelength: 17.77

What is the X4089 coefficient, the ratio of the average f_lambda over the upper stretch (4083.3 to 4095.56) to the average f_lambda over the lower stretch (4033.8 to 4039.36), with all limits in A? 1.00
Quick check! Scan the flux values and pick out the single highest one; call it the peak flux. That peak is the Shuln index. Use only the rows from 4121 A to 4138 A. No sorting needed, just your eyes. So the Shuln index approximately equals 18.88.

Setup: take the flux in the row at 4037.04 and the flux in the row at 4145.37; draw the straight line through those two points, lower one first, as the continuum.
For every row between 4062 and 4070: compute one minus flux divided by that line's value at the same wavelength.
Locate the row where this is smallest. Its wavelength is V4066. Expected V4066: 4064.09 A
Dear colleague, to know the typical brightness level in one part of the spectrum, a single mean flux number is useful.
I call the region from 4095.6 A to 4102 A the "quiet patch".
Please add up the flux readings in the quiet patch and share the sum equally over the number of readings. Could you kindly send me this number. 14.0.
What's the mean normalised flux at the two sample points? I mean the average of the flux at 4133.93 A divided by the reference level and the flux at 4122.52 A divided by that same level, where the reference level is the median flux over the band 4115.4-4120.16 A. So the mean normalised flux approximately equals 1.11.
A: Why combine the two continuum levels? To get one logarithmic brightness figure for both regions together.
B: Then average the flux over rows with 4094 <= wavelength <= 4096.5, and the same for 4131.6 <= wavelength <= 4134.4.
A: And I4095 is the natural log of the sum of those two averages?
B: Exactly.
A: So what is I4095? 3.47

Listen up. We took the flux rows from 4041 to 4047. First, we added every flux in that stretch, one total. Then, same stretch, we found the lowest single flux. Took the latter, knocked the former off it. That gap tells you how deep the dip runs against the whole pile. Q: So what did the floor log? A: -84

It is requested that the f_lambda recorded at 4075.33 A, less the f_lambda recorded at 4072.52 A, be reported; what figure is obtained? 2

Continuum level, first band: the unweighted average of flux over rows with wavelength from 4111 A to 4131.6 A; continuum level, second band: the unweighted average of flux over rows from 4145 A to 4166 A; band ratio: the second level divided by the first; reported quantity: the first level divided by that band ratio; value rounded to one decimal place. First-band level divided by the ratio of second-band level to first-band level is 14.7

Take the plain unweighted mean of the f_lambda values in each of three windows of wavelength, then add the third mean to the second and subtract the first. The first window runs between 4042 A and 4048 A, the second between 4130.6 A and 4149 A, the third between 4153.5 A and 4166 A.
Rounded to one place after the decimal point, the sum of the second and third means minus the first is 17.0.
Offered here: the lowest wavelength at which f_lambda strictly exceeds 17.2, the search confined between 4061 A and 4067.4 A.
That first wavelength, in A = 4061.28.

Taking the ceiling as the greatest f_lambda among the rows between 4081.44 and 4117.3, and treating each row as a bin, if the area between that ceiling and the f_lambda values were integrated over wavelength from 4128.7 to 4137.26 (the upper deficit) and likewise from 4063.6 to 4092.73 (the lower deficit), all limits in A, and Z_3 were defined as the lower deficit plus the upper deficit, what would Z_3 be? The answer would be 113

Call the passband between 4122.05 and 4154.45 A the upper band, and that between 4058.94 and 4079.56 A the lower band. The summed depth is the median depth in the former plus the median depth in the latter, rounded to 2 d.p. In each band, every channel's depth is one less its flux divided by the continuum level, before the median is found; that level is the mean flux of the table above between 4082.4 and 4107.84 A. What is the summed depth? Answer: -0.09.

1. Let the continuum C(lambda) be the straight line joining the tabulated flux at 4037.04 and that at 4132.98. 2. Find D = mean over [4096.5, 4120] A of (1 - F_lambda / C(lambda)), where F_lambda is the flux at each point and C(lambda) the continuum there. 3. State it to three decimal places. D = 0.123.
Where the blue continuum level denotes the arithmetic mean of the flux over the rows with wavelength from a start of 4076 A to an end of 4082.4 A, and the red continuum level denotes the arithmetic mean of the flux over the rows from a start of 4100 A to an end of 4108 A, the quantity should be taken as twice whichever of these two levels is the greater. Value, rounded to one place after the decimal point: 31.8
